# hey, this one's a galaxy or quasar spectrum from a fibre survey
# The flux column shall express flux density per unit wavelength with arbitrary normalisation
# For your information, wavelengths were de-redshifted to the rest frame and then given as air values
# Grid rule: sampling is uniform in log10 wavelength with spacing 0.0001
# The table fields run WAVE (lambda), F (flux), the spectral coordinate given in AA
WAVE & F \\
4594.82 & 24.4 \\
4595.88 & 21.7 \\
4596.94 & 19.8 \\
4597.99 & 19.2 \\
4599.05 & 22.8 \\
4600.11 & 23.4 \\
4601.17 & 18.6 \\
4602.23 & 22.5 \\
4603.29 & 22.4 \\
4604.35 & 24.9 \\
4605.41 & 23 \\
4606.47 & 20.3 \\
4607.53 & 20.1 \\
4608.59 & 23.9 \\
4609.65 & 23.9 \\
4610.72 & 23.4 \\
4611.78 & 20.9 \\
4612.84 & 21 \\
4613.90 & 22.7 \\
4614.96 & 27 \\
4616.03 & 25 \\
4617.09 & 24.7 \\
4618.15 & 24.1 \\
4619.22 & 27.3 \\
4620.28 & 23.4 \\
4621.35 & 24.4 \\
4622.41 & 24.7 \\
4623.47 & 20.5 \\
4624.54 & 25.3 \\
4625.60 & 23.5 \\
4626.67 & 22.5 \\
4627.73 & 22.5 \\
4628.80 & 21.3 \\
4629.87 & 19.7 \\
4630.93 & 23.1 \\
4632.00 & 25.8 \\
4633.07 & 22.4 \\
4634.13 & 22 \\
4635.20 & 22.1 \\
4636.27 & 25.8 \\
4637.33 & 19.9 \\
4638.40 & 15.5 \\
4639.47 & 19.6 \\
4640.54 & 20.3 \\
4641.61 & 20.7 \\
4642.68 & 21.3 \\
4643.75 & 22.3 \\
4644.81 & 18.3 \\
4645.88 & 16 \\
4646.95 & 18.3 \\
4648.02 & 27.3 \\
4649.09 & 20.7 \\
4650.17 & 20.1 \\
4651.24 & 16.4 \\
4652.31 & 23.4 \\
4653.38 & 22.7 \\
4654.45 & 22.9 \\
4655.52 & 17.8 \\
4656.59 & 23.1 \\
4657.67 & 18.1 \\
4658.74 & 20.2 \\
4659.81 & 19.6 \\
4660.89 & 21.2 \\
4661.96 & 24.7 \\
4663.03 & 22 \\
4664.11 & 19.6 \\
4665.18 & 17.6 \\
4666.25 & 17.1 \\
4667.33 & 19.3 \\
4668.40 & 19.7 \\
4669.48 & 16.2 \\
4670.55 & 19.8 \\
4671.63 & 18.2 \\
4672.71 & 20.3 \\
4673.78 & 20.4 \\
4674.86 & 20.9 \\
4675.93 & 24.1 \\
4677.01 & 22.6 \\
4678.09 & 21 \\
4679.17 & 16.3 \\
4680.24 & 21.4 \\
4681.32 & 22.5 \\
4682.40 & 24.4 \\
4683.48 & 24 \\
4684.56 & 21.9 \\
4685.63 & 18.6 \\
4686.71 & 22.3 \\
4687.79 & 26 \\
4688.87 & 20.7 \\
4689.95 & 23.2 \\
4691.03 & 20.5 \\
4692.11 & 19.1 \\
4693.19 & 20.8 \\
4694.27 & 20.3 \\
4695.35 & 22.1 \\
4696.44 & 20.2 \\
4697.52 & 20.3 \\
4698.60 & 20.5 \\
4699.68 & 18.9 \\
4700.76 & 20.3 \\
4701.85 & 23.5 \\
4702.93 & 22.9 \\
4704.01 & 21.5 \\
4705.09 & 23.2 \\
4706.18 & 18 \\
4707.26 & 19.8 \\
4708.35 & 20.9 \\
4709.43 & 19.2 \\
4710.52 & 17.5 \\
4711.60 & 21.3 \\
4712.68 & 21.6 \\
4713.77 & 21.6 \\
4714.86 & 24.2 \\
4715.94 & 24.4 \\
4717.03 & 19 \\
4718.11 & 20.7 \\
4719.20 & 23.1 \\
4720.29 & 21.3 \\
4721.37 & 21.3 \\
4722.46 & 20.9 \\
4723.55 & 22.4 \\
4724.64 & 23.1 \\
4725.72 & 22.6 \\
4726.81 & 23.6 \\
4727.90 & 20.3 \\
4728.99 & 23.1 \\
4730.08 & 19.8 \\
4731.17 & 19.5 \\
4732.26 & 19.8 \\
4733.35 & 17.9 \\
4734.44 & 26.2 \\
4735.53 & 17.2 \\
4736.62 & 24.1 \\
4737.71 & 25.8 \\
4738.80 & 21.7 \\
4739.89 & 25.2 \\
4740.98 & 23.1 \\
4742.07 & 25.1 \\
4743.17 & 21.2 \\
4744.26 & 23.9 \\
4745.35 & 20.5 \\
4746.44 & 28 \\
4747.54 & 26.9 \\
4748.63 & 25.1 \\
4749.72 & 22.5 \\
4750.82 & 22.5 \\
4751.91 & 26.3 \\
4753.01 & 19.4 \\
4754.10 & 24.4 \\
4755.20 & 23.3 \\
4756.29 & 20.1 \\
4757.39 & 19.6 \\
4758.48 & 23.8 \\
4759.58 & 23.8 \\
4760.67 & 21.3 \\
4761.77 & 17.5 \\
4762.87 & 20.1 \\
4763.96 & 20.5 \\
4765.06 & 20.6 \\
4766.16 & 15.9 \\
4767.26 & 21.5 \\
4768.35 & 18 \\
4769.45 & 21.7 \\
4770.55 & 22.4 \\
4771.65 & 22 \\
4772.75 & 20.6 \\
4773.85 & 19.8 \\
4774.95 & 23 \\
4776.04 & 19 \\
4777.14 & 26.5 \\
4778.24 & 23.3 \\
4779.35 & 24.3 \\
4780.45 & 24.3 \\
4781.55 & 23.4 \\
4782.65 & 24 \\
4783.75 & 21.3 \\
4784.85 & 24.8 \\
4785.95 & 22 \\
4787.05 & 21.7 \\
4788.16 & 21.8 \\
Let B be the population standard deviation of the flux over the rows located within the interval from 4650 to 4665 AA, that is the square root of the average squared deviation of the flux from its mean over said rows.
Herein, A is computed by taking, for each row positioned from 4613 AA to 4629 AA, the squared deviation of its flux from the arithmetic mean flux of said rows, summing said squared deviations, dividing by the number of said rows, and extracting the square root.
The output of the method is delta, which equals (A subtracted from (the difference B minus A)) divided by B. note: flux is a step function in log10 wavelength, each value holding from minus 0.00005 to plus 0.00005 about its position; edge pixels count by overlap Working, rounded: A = 1.83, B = 2.3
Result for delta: -0.56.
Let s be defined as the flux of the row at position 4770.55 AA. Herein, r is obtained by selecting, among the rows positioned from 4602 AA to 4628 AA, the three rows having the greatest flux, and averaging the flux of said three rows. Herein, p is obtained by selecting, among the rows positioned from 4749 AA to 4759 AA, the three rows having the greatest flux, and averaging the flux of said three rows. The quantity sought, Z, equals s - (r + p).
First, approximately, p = 24.8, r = 26.5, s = 22.4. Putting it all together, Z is -29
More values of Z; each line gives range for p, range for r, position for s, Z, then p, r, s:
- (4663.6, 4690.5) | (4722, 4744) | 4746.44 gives -23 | 24.8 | 25.7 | 28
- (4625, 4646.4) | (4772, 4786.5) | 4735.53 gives -33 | 25.0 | 25.2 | 17.2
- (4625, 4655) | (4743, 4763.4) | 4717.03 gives -34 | 26.3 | 27.1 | 19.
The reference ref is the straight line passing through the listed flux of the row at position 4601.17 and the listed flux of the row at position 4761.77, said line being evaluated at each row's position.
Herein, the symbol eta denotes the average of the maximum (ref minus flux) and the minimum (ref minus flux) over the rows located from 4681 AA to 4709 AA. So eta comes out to -4.1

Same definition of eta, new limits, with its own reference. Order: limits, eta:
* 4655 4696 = -3.0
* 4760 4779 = -3.8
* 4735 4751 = -5.0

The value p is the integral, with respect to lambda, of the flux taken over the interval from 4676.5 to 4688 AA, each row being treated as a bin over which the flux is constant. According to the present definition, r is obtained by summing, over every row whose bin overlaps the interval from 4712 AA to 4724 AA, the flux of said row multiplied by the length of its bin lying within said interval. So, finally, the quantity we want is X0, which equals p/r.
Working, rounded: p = 251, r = 262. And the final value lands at 0.96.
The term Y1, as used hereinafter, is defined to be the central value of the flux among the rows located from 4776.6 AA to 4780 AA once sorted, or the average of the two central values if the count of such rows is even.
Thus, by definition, 24.3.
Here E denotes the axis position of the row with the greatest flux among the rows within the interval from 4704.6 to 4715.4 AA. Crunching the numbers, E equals 4714.86 AA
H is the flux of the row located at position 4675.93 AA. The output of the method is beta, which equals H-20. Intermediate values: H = 24.1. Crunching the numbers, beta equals 4.1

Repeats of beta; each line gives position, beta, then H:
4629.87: -0.3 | 19.7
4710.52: -2.5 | 17.5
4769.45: 1.7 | 21.7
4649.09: 0.7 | 20.7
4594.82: 4.4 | 24.4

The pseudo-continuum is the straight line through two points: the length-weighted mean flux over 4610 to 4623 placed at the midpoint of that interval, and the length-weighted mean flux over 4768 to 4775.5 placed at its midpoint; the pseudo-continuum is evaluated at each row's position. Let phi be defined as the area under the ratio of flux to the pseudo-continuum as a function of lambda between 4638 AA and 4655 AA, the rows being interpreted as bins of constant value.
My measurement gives 14.8 AA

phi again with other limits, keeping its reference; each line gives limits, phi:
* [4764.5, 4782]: 17.9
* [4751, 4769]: 17.7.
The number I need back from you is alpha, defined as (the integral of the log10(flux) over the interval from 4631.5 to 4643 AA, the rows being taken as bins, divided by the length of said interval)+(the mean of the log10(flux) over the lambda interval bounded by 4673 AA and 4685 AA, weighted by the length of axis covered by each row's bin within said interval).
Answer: 2.66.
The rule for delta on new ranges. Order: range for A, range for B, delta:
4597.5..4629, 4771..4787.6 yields -1.11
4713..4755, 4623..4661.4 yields -0.88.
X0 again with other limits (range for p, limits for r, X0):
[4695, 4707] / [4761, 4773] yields 1.05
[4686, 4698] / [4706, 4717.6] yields 1.06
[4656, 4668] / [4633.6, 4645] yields 1.02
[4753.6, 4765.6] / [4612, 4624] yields 0.89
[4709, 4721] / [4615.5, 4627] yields 0.92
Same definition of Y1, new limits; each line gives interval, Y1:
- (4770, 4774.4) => 21.3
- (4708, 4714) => 21.1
